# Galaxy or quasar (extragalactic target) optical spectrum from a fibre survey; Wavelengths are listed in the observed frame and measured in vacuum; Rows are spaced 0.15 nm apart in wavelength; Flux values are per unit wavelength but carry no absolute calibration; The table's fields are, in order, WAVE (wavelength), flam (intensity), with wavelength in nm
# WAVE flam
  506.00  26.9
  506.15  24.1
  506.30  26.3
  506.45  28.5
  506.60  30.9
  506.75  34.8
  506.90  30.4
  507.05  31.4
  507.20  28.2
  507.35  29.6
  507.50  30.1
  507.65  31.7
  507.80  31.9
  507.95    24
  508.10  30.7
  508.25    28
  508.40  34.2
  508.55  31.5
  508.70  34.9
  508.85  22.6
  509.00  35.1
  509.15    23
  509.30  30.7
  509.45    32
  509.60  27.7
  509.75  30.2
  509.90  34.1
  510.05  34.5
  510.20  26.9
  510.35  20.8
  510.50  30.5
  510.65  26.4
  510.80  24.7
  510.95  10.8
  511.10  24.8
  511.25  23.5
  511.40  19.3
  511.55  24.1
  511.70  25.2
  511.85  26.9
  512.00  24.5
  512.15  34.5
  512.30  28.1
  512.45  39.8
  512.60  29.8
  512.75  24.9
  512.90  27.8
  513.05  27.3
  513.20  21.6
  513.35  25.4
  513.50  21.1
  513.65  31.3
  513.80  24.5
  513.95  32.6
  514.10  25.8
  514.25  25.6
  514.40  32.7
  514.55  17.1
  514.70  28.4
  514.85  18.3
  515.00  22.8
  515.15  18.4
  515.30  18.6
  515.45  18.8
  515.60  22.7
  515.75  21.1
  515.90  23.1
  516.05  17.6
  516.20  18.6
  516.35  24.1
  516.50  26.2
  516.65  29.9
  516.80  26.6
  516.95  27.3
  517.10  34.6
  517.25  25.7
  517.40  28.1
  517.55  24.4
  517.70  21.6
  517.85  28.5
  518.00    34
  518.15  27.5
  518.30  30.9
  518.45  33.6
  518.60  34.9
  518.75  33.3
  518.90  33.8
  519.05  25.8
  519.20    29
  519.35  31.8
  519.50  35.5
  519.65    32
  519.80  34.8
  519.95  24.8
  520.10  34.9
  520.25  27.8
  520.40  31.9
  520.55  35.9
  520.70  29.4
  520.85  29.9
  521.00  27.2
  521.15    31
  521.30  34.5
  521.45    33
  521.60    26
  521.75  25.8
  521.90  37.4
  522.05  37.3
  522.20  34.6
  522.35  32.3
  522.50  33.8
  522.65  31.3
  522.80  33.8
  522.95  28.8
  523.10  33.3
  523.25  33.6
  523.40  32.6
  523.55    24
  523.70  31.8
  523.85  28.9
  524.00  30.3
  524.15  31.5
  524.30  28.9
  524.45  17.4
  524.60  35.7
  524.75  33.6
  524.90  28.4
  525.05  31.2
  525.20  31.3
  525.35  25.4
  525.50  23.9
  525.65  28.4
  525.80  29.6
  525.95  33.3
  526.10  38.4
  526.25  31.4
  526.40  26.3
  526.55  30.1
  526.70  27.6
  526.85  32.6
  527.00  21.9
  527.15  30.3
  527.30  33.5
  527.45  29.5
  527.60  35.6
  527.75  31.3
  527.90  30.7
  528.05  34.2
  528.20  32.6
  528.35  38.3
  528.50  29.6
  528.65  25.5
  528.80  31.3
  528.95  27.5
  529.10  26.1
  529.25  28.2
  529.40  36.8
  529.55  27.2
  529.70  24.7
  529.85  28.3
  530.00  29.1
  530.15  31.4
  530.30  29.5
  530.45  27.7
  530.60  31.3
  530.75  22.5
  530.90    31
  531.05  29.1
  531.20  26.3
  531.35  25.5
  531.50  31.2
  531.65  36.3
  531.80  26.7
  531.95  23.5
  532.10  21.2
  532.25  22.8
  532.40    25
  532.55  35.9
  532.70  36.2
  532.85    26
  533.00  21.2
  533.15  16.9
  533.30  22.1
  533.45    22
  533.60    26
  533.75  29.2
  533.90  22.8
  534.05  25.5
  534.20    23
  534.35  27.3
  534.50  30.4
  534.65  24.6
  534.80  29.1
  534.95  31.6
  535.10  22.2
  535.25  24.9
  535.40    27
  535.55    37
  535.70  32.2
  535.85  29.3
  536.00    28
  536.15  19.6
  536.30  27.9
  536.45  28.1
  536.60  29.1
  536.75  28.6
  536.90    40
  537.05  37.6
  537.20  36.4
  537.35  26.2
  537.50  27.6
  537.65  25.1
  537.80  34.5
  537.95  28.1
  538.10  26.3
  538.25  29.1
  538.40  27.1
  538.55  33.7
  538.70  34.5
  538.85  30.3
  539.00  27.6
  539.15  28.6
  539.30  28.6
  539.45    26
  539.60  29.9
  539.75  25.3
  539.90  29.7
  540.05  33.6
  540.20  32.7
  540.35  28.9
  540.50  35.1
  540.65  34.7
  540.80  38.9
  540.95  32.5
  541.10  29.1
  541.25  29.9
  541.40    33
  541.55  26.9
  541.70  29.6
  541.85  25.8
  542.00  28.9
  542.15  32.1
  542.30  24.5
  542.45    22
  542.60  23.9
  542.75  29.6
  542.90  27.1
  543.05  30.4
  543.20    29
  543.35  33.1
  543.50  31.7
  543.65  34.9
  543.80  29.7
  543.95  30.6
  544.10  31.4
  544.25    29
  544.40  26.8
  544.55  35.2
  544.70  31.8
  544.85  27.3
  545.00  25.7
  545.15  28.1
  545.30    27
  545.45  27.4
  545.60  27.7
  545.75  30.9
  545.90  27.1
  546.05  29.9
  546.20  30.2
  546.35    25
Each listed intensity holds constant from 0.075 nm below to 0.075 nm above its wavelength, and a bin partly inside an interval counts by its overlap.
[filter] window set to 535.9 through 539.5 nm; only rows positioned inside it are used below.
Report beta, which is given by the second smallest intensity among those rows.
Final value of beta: 25.1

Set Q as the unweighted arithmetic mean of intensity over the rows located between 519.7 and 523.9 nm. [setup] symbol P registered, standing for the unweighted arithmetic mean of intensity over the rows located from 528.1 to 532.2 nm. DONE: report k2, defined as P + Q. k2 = 60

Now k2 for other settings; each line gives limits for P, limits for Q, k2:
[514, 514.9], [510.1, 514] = 51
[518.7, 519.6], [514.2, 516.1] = 53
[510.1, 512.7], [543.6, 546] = 55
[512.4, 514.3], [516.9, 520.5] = 58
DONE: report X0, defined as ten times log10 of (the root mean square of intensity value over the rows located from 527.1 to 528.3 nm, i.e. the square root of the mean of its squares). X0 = 15.1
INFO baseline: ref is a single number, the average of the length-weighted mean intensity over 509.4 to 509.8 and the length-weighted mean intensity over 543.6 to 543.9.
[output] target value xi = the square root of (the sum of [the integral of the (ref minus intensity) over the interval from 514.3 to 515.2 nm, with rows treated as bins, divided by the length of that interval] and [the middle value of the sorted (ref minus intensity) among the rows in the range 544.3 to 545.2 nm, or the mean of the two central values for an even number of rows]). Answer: 3.3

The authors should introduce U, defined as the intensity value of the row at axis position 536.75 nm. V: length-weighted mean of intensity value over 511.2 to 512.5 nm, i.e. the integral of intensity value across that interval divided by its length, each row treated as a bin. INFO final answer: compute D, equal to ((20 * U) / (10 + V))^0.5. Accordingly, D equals 3.9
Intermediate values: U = 28.6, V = 27.2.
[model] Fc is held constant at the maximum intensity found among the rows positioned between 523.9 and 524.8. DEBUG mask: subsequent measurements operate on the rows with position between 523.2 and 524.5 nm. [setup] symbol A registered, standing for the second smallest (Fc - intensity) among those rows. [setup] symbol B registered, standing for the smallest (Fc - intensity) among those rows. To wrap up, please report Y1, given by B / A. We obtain 0.7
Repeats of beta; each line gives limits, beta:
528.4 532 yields 23.5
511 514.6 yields 19.3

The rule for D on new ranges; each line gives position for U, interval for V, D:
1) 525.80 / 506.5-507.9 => 3.8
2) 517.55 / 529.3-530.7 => 3.5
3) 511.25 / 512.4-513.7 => 3.5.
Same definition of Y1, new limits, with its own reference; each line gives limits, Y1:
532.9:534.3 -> 0.7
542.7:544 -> 0.3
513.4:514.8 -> 1.0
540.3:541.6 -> -5.3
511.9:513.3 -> -3.4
